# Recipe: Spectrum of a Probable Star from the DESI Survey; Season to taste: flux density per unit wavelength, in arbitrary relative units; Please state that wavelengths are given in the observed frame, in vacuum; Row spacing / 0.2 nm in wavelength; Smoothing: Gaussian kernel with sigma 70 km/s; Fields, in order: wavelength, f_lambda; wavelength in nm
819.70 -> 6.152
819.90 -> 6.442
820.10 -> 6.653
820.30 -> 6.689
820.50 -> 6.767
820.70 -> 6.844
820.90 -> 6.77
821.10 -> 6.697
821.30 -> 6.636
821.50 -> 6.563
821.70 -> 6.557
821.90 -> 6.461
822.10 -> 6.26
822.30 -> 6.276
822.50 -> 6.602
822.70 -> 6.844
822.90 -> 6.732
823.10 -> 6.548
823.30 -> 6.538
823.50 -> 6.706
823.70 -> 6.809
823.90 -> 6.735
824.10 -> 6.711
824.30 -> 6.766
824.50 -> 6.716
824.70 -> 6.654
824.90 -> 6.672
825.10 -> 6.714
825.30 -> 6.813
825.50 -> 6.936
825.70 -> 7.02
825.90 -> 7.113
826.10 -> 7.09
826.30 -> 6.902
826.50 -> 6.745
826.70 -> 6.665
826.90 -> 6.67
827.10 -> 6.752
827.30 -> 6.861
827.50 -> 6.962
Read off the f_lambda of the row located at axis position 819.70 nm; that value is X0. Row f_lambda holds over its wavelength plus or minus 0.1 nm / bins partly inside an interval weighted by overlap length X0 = 6.152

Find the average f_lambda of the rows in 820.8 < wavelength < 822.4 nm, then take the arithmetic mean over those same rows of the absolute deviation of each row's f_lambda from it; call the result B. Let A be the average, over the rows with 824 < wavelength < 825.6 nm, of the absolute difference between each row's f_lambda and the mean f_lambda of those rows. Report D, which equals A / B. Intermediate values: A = 0.07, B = 0.146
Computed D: 0.46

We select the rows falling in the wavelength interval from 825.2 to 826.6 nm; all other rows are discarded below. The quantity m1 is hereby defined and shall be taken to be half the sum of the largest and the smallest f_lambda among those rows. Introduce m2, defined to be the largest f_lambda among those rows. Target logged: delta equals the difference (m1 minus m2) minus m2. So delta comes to -7.30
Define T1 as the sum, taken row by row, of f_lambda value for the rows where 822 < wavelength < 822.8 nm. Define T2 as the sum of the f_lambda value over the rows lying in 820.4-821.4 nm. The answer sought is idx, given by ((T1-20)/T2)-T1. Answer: -26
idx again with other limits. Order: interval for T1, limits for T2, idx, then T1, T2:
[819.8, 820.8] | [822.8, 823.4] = -33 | 33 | 19.8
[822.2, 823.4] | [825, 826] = -39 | 40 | 34.6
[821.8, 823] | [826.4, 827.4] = -39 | 39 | 33.7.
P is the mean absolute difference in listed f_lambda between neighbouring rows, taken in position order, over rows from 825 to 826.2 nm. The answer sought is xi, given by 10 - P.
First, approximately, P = 0.08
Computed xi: 9.916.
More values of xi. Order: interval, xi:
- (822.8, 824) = 9.892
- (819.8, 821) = 9.905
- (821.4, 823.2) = 9.852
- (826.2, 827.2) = 9.919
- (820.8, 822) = 9.938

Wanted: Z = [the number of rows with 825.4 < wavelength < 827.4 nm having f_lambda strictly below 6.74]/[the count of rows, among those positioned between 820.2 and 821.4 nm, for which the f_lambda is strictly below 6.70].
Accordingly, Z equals 0.7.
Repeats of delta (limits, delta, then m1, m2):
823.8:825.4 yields -6.89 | 6.73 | 6.813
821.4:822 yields -6.61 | 6.51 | 6.563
